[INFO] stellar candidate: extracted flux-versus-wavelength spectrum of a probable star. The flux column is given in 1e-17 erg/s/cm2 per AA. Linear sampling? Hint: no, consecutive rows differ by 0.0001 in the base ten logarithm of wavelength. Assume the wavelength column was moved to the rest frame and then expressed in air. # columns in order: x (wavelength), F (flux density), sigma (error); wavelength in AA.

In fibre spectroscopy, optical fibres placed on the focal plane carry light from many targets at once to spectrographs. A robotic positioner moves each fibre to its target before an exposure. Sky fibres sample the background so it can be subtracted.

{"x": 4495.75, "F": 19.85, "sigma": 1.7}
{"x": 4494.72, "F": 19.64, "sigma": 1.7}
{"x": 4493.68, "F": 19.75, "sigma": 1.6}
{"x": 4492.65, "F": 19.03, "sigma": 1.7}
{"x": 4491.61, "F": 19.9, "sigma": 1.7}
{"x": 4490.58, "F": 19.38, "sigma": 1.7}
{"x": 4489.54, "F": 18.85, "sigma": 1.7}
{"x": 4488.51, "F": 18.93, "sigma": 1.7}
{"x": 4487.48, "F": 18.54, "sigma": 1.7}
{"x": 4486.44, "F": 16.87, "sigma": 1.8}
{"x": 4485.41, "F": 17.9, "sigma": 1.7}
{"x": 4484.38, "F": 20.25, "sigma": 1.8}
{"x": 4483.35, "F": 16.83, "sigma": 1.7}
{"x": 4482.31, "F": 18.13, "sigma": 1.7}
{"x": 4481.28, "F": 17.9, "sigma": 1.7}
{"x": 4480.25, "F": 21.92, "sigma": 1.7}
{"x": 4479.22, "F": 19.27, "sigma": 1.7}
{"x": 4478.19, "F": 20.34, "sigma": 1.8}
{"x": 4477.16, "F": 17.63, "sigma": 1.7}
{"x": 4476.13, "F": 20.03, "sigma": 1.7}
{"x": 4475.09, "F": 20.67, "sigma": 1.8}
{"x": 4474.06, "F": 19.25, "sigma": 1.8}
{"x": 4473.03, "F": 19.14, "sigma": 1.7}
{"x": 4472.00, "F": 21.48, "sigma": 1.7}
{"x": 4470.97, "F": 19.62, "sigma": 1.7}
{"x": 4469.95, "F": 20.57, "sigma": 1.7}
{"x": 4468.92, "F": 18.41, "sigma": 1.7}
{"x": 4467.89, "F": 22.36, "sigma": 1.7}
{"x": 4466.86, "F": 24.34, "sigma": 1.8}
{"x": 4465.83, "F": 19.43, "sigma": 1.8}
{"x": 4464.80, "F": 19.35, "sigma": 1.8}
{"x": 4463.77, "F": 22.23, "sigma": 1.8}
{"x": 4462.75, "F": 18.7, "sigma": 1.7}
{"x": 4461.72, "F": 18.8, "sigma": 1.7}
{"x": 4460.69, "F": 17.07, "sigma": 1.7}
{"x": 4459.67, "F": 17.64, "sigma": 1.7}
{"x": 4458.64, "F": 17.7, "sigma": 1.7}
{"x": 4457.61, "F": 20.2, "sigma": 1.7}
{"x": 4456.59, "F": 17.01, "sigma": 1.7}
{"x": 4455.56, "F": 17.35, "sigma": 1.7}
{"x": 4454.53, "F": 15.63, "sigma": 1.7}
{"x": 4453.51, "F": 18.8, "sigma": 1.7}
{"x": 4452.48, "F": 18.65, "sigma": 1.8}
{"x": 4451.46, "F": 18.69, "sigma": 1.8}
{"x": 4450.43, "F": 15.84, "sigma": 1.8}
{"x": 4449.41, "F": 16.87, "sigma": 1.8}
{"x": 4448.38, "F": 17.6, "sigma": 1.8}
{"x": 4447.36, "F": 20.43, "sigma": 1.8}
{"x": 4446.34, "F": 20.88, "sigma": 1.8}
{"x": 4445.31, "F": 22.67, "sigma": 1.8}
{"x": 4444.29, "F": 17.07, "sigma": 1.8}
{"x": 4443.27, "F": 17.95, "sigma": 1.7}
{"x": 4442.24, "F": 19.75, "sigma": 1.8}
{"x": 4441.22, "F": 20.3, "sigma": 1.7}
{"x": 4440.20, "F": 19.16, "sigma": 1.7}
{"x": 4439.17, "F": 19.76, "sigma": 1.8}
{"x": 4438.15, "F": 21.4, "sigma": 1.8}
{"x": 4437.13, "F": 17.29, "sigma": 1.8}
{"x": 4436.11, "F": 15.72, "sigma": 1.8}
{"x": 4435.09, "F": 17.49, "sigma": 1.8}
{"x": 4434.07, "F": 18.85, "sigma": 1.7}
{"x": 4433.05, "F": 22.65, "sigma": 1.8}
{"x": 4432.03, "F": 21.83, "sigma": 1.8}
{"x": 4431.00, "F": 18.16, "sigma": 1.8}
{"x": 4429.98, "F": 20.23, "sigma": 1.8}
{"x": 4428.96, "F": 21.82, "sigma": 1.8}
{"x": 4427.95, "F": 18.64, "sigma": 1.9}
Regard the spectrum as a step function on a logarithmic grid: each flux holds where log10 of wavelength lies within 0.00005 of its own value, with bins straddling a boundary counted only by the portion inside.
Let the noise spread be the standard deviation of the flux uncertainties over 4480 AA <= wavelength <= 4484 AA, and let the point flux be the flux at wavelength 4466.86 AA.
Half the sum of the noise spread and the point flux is 12.2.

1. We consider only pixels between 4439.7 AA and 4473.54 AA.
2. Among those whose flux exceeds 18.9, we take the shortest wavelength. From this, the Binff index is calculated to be 4440.20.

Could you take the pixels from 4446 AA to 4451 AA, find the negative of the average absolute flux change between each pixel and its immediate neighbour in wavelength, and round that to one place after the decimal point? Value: -1.3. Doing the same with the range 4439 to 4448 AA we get -1.6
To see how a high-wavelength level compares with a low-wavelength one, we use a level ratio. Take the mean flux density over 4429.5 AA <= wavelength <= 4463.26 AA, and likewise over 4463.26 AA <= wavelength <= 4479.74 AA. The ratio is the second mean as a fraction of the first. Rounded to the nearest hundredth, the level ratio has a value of 1.08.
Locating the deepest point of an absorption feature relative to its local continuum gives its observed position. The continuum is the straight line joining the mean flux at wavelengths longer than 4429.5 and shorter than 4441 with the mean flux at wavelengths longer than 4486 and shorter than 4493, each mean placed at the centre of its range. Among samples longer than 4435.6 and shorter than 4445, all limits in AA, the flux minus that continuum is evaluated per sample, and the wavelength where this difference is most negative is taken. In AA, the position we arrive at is 4436.11 AA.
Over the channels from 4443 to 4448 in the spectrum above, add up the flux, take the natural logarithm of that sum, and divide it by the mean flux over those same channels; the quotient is 0.23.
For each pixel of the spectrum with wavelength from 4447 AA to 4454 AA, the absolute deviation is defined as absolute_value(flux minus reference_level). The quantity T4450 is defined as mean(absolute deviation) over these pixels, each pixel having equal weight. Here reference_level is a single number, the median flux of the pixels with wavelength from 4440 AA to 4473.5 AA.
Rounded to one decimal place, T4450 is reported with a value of 1.1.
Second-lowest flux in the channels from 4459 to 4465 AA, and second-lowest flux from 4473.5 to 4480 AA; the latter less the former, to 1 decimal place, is 1.6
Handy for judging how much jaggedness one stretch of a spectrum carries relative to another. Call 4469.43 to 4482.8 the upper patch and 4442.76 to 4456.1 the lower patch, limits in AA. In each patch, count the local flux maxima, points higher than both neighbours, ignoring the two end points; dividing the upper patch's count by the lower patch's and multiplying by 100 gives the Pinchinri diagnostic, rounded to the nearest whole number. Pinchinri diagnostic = 133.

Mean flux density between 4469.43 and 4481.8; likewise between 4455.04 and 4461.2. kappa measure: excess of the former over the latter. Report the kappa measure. 2.0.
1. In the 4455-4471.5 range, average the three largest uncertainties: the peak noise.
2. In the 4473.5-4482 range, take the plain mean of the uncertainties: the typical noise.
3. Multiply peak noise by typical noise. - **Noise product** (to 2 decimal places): 3.13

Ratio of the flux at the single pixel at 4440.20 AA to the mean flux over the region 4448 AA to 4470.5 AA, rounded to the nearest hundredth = 1.02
